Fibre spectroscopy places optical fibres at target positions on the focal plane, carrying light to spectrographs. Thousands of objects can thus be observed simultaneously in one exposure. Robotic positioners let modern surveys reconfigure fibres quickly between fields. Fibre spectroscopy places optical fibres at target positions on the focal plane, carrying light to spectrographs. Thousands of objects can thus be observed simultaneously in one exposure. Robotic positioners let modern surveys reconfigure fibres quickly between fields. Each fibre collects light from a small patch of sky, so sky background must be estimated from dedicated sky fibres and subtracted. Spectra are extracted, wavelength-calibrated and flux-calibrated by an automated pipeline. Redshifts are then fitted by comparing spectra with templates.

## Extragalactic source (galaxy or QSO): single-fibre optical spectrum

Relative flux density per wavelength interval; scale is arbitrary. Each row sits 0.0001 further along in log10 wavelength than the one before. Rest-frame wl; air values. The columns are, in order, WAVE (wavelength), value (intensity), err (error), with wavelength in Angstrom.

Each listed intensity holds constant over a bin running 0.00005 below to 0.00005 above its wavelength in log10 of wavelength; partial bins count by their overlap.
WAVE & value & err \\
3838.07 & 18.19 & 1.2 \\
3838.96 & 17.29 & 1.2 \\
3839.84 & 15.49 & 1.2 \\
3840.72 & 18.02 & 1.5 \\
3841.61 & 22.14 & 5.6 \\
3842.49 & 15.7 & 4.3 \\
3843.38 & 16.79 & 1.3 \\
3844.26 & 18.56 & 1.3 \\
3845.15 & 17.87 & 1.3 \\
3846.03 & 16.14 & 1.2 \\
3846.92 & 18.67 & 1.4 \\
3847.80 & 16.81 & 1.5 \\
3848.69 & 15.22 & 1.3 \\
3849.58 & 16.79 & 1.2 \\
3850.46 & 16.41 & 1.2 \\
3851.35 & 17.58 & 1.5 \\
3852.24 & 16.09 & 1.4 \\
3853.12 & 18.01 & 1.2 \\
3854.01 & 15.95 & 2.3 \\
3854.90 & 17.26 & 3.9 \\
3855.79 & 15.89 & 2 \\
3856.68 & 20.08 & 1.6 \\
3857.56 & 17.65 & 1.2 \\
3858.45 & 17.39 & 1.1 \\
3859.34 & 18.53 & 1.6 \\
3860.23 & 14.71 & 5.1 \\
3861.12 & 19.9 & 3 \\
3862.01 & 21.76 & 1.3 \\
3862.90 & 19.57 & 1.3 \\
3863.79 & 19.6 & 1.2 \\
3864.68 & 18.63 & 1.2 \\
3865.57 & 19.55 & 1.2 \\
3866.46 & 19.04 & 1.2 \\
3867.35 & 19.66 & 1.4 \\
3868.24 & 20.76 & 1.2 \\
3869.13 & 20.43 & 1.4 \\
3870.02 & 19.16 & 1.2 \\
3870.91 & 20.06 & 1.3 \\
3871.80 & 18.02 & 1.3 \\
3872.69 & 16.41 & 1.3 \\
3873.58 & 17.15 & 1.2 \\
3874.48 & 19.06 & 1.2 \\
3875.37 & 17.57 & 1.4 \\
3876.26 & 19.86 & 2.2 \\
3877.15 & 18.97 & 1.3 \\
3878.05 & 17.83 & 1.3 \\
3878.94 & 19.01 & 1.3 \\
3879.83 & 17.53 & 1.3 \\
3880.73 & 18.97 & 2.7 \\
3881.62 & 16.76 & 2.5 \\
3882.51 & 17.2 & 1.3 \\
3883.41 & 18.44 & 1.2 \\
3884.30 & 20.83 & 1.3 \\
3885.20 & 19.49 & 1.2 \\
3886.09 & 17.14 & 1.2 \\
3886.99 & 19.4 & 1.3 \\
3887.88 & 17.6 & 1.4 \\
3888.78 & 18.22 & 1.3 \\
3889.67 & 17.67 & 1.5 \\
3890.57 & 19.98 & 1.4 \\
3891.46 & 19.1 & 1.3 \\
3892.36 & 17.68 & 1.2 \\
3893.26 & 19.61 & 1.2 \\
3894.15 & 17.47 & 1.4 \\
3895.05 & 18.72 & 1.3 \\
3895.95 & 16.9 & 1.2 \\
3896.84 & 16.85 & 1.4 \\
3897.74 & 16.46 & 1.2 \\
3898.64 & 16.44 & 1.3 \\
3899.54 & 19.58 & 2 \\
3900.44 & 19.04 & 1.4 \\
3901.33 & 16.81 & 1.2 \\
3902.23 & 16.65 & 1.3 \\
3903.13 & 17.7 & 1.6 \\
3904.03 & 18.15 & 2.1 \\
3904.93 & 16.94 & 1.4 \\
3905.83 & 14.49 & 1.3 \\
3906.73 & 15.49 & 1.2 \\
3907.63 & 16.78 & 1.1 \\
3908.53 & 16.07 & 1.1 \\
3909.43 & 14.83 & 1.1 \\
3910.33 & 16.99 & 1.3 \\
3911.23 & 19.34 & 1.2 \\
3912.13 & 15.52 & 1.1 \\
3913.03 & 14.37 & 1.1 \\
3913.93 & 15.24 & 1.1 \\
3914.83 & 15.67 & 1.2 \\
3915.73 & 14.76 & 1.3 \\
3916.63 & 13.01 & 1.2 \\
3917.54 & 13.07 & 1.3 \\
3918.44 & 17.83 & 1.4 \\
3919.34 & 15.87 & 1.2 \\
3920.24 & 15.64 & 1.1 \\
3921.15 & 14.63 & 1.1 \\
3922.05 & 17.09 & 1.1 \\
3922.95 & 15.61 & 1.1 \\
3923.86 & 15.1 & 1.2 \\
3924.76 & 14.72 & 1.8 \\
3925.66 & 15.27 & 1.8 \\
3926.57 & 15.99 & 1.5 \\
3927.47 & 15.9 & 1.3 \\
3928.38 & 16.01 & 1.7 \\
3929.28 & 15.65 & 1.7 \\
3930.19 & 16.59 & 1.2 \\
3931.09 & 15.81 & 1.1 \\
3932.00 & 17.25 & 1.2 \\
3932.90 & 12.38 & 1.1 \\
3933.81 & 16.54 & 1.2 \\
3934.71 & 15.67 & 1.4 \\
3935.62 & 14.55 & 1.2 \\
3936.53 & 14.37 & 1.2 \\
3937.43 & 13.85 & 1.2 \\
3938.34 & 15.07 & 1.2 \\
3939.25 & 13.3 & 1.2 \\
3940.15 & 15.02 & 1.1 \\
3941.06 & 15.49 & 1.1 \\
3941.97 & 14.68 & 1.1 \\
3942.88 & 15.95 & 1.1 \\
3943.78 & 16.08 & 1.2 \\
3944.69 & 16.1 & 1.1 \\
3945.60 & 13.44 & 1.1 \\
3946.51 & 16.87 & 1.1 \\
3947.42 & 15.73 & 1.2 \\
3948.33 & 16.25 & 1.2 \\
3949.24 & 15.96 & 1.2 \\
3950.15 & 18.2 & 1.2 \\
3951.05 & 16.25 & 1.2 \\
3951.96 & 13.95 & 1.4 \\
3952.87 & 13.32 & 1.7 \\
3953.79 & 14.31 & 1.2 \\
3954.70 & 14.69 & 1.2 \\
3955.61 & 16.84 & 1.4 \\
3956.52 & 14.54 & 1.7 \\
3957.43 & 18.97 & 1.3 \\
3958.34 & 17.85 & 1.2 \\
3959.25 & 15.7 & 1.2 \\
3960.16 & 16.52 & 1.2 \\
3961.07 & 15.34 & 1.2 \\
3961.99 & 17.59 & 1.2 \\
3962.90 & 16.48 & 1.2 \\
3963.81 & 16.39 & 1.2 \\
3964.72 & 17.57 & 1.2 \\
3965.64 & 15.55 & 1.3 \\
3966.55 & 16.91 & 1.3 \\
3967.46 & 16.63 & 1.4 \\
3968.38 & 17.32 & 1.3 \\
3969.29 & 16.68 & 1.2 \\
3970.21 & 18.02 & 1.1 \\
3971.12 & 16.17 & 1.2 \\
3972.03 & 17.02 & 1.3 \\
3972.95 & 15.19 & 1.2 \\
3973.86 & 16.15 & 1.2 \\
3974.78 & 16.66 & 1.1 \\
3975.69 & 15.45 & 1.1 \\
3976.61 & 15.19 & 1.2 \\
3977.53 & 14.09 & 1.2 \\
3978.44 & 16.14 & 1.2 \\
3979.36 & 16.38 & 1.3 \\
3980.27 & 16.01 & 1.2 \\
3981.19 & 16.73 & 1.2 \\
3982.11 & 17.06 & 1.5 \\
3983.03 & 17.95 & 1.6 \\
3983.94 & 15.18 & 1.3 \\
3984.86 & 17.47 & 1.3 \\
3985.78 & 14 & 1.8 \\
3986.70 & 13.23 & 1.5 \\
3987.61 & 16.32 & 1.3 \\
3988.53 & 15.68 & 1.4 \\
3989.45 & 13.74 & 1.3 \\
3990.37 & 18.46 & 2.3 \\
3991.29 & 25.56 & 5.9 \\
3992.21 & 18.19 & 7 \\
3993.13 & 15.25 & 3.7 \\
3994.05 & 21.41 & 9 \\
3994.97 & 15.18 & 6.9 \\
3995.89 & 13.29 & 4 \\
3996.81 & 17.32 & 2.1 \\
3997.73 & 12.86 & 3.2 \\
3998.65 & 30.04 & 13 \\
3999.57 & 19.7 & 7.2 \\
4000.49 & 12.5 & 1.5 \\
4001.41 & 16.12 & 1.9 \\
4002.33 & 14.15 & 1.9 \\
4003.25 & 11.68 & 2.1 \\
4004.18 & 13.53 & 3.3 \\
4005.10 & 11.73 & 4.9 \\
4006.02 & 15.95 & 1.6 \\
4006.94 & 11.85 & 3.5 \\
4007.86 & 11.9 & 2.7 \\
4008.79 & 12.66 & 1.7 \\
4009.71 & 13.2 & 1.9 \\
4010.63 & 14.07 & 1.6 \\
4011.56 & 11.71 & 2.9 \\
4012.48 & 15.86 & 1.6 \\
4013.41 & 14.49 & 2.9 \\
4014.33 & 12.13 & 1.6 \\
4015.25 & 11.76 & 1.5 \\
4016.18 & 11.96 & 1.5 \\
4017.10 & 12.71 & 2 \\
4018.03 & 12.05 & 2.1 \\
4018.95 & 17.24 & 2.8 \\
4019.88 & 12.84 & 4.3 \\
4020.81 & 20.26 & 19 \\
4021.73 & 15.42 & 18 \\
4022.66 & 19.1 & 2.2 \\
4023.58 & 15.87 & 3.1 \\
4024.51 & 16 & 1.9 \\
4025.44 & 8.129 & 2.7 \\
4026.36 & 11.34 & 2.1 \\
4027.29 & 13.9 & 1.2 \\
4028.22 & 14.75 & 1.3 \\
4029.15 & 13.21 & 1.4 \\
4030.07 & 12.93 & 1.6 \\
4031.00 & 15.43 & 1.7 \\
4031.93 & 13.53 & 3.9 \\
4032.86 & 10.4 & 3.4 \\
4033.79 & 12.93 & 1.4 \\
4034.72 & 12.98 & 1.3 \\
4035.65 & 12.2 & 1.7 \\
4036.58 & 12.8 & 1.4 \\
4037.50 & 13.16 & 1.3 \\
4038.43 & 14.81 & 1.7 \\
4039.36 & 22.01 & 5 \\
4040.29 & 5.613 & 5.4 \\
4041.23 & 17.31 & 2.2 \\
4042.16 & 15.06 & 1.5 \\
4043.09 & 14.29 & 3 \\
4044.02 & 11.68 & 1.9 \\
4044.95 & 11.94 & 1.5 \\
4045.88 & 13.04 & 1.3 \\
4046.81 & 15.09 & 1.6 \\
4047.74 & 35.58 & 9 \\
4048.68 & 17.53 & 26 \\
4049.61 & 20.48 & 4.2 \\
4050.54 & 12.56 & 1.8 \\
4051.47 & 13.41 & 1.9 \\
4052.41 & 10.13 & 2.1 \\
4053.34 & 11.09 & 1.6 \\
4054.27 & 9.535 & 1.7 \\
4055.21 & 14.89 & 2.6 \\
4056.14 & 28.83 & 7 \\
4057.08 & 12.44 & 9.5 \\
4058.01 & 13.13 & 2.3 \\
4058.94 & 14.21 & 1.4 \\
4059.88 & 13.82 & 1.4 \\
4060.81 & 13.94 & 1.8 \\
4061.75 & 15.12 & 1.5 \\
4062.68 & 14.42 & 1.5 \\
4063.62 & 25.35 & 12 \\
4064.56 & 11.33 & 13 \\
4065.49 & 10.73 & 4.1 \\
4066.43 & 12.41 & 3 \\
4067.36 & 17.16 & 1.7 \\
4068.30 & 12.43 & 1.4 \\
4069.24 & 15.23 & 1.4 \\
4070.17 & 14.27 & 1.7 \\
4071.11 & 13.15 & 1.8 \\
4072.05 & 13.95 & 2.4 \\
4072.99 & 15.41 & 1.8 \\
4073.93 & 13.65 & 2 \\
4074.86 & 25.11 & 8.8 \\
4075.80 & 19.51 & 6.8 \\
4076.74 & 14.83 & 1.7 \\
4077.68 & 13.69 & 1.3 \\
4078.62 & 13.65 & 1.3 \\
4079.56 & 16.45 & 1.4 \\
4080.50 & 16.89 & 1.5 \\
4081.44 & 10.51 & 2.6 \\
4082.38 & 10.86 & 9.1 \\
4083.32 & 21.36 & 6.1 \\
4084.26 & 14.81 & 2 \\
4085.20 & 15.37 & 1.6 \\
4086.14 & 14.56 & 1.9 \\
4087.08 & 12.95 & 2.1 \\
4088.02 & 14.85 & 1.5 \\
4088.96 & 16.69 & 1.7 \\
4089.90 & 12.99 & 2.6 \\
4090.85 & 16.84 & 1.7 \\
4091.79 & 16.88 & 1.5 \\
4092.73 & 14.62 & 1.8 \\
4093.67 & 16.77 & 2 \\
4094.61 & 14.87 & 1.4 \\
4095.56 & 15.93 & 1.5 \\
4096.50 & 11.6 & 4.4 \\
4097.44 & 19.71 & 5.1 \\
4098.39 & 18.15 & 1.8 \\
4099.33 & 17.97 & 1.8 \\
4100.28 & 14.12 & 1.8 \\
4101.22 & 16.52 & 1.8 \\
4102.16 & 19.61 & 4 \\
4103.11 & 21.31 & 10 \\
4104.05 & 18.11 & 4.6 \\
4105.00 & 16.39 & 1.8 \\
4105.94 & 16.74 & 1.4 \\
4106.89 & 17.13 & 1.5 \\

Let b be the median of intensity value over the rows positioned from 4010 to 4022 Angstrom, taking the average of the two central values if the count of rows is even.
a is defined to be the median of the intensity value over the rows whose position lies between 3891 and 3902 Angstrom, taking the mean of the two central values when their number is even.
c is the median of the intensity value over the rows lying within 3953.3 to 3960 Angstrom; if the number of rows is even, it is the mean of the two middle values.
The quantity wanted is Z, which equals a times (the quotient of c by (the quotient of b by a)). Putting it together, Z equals 378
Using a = 17.6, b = 12.8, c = 15.7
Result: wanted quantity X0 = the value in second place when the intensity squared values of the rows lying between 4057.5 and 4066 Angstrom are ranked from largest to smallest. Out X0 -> 229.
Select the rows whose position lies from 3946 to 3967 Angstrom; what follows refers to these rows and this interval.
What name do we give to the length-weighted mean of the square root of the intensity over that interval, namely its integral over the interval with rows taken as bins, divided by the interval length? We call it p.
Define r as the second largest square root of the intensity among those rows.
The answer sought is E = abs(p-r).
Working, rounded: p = 4.0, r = 4.3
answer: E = 0.2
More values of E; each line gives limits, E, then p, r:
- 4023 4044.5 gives 0.5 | 3.7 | 4.2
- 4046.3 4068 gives 1.5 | 3.9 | 5.4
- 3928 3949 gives 0.2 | 3.9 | 4.1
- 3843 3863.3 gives 0.3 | 4.2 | 4.5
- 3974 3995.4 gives 0.6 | 4.1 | 4.6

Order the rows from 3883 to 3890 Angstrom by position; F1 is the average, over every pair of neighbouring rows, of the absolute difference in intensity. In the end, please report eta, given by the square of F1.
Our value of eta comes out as 2.6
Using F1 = 1.6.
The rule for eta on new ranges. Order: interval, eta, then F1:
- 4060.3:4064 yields 18.2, 4.3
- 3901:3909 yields 1.1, 1.0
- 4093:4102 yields 8.5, 2.9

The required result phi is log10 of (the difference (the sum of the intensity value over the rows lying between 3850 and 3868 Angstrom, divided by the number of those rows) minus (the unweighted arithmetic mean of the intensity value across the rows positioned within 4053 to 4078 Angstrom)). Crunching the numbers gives 0.48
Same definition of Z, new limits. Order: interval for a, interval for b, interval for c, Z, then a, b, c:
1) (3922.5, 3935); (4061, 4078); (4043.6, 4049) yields 243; 15.7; 14.3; 14.1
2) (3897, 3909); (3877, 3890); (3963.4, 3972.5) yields 260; 16.8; 18.2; 16.8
